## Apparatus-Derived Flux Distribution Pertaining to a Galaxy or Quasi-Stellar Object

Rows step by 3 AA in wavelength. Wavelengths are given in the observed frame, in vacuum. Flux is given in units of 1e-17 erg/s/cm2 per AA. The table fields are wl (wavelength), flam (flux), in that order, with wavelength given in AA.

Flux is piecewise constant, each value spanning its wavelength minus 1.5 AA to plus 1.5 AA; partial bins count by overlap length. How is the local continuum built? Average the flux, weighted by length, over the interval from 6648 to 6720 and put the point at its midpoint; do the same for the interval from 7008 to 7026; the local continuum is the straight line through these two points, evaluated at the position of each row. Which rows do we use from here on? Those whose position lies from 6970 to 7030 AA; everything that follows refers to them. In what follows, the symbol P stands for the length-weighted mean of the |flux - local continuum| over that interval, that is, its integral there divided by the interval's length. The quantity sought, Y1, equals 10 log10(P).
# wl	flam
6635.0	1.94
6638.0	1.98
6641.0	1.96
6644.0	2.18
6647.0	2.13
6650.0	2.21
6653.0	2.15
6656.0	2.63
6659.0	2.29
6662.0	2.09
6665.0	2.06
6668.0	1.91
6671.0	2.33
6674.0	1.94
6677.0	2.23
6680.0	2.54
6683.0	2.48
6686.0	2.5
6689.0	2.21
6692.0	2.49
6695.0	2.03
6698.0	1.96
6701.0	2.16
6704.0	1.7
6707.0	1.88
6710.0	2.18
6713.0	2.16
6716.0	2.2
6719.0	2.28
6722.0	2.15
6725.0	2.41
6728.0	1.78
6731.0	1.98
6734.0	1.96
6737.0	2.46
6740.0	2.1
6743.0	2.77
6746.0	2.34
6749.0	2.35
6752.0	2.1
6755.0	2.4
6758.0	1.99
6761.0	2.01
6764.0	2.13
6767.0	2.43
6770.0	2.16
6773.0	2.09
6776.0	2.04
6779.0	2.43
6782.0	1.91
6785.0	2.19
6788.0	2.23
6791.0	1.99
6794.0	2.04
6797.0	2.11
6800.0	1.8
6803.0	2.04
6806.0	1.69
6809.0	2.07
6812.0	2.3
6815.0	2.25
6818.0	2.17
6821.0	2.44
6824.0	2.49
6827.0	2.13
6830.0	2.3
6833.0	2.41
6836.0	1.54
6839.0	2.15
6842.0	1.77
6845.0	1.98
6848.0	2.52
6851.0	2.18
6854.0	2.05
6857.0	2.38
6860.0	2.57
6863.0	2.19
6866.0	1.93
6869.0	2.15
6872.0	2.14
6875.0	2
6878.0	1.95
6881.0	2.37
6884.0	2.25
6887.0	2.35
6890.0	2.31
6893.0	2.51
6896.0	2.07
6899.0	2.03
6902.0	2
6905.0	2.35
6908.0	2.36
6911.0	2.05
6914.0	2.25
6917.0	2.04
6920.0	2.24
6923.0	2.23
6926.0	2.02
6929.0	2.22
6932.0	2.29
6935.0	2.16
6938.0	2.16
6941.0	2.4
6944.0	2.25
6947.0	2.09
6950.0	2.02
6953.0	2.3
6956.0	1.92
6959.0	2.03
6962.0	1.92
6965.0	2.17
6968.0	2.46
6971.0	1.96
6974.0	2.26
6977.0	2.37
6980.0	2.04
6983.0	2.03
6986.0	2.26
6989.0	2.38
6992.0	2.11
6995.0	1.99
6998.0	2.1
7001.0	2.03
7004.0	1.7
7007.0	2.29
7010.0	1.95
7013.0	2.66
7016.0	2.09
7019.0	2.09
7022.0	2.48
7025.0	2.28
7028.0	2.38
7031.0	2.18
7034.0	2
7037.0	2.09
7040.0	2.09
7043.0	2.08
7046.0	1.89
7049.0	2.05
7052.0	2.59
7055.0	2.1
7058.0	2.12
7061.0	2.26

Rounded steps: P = 0.187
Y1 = -7.3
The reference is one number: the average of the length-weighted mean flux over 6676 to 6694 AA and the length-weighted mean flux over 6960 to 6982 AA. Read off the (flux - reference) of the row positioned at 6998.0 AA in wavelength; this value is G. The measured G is -0.18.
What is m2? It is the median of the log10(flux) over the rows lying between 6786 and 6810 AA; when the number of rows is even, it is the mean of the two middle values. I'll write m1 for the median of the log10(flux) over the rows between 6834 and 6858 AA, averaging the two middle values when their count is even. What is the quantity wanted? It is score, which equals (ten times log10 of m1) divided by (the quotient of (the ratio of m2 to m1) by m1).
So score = -1.65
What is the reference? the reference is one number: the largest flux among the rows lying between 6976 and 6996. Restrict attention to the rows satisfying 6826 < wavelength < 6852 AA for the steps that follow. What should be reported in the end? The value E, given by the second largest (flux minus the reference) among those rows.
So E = 0.03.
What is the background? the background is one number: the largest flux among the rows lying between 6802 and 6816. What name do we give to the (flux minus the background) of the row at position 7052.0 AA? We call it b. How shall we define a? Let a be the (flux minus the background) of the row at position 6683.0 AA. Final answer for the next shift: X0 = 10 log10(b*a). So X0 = -12.8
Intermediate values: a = 0.18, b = 0.29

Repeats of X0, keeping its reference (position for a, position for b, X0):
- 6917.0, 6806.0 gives -8.0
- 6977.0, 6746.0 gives -25.5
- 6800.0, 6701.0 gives -11.5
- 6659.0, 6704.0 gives -22.2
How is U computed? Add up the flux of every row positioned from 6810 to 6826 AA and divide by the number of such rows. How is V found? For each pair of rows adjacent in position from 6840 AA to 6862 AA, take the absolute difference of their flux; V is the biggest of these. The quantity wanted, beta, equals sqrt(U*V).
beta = 1.12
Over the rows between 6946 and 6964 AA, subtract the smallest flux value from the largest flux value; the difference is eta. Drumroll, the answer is 0.4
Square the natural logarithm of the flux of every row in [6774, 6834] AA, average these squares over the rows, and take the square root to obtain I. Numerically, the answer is 0.768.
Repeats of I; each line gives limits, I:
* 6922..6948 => 0.790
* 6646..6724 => 0.784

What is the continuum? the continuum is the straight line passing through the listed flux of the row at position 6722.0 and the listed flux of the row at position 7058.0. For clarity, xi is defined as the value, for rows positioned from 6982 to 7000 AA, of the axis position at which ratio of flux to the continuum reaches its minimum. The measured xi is 6995.0 AA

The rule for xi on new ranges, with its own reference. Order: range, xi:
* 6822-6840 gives 6836.0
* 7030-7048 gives 7046.0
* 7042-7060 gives 7046.0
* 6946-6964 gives 6956.0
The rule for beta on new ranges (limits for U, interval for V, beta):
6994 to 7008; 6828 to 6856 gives 1.33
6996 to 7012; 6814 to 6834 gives 0.85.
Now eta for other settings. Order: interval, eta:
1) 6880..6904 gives 0.5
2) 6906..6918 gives 0.3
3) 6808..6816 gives 0.2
